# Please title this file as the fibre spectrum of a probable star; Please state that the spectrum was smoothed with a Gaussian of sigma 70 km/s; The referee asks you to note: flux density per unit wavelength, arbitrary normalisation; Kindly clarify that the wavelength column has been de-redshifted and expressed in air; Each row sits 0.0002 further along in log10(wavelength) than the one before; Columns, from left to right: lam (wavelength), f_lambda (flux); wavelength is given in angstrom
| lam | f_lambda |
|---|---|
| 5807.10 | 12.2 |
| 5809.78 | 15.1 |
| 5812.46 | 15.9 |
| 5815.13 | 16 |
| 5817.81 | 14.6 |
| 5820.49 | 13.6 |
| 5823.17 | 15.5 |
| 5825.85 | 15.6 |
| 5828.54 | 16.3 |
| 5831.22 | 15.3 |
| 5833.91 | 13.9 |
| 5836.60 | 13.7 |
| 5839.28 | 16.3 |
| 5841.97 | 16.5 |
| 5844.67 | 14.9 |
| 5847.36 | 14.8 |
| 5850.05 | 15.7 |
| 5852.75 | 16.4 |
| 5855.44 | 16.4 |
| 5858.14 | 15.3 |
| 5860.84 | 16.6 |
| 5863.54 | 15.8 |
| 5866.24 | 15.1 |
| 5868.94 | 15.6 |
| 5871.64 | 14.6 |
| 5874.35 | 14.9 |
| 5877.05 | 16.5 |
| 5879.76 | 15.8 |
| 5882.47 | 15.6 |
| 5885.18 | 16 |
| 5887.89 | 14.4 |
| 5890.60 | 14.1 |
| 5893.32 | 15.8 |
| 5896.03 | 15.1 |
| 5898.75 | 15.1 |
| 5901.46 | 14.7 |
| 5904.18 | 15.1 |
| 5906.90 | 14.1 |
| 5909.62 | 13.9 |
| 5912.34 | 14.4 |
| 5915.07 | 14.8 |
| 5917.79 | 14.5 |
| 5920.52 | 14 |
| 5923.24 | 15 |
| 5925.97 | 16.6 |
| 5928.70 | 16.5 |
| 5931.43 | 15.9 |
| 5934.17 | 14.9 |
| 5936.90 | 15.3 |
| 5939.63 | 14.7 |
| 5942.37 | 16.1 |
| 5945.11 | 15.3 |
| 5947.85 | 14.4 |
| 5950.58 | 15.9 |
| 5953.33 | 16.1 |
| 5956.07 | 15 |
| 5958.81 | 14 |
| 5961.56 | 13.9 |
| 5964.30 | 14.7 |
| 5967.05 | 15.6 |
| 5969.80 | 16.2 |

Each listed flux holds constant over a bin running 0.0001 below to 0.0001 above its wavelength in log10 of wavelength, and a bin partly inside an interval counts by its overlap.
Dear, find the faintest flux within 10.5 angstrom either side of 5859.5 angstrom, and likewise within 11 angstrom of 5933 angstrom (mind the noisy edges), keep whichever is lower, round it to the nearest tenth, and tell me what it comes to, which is 14.7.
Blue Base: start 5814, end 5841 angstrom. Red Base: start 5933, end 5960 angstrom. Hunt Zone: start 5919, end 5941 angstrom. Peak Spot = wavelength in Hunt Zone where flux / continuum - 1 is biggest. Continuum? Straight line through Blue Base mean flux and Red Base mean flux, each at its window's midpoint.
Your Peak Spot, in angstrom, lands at 5925.97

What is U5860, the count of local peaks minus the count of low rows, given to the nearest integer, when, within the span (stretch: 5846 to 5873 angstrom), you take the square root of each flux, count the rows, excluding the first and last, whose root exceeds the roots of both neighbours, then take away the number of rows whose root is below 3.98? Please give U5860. -5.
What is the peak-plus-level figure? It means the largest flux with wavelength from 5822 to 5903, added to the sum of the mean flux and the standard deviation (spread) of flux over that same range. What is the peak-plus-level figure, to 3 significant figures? 32.8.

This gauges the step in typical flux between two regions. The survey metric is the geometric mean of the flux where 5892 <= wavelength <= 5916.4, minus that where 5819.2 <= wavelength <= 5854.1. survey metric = -0.47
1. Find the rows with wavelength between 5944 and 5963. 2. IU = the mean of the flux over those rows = 14.94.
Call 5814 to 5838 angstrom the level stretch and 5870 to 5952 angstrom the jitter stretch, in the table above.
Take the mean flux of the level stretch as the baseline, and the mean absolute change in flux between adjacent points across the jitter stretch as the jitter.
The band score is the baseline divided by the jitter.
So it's 21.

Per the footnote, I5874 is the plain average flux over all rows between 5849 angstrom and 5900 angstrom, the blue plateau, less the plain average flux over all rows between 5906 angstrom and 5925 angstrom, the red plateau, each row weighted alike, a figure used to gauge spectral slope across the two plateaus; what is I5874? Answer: 1.1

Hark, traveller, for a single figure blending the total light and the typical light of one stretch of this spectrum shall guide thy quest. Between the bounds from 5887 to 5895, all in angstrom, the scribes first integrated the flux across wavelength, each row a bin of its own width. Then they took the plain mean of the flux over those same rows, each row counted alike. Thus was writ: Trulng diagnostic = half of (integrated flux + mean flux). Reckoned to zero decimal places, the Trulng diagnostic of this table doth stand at 67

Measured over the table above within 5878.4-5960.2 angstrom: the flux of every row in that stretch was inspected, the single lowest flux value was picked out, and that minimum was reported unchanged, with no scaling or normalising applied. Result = 13.9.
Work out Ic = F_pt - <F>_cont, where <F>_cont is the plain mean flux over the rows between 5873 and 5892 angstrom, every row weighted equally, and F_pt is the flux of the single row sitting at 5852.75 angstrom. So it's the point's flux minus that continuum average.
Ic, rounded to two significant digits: 1.1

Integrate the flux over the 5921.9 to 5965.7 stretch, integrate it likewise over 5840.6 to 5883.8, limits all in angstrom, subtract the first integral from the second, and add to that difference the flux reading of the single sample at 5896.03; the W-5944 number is 22.7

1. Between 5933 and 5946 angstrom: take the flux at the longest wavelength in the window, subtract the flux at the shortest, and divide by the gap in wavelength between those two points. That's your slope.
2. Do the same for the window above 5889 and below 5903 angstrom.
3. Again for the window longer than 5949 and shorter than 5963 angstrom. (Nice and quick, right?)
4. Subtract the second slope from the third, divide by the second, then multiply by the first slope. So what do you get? -0.16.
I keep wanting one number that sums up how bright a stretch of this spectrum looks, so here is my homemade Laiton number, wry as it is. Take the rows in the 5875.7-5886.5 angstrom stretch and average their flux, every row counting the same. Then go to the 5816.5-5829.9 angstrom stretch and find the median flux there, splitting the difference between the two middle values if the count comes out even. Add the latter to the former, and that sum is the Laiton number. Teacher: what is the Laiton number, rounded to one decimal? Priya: 31.5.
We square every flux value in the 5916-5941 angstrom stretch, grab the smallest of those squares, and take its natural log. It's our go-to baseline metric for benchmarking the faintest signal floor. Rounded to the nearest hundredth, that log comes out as 5.28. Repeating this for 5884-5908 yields 5.29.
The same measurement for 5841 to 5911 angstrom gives 5.26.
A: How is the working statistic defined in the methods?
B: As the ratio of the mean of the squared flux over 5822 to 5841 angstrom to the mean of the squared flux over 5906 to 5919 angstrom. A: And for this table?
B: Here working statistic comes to 1.13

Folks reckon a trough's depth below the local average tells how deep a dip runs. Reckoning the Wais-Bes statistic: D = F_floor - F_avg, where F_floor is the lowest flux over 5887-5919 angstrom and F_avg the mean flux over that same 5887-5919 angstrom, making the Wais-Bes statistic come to -0.77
